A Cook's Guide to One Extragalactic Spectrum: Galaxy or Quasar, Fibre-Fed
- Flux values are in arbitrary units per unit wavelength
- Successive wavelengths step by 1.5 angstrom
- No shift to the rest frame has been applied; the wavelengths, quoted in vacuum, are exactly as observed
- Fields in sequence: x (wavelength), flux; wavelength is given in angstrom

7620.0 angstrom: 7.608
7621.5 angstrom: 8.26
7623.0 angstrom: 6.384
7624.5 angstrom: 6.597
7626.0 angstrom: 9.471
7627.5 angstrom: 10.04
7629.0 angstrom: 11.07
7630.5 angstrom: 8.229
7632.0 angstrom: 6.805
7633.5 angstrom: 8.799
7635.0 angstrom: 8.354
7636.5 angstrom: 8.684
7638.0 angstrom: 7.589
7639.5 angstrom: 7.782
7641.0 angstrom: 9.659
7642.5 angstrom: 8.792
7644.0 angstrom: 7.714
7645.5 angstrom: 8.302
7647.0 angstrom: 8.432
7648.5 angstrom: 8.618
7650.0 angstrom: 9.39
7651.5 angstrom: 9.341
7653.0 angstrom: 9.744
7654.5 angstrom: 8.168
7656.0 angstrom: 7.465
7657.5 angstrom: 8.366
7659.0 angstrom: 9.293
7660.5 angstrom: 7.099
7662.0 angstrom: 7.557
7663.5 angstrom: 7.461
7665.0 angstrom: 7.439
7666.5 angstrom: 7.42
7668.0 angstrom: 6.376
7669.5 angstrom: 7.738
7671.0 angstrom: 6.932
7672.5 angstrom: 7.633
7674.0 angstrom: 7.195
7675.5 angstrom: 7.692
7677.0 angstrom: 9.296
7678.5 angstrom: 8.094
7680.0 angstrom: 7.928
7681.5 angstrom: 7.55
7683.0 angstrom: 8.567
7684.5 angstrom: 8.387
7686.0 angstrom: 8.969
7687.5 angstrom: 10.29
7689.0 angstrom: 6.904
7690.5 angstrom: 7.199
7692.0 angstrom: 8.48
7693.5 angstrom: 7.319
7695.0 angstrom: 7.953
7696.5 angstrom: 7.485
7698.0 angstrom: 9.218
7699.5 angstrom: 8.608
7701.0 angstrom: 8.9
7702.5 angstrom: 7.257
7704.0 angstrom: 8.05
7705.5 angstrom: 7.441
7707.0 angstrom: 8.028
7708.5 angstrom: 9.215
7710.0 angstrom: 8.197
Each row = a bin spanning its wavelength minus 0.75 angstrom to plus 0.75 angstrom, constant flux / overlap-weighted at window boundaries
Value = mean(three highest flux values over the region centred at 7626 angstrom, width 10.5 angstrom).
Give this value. 10.2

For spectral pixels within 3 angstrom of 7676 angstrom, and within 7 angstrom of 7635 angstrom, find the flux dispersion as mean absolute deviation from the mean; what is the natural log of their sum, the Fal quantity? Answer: 0.42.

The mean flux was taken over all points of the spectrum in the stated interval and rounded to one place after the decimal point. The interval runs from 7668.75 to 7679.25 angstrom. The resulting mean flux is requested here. 7.8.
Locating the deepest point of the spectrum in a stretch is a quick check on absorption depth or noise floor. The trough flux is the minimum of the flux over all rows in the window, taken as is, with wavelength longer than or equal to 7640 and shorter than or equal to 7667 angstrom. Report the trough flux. 7.099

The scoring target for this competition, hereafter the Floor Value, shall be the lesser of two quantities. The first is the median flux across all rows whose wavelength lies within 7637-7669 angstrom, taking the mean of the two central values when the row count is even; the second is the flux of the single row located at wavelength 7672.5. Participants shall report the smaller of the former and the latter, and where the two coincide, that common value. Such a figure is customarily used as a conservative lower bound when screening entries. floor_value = 7.63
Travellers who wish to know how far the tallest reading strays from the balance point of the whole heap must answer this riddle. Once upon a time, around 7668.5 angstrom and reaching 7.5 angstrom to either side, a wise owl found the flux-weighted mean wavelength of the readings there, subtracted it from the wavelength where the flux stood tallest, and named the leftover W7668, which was 0.7 angstrom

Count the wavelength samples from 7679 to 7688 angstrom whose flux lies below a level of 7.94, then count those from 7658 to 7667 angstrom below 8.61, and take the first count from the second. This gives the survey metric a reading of 3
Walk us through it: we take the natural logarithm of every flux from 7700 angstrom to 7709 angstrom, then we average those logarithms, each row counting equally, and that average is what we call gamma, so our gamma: 2.09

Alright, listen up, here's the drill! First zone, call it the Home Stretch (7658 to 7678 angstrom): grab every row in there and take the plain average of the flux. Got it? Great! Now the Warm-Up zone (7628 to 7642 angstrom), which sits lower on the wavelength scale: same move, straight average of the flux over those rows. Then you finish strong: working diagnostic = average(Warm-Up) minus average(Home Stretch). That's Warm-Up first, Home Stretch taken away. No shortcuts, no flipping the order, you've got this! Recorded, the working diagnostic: 0.9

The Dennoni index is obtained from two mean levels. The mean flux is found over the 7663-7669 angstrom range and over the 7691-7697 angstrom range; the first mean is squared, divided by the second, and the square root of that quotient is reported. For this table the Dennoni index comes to 2.6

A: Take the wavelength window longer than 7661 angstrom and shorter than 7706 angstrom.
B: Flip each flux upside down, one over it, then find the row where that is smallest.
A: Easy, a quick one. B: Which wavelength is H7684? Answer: 7687.5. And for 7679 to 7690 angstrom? 7687.5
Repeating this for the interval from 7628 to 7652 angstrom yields 7629.0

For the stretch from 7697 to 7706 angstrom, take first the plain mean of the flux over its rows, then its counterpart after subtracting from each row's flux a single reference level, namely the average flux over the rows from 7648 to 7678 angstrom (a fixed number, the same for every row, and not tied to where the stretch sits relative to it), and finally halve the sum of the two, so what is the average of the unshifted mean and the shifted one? 4.2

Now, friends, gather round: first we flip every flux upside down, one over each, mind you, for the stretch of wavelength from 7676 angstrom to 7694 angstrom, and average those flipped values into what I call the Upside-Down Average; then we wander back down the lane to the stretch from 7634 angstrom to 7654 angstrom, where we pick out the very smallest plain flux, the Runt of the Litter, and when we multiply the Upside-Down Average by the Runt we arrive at 0.93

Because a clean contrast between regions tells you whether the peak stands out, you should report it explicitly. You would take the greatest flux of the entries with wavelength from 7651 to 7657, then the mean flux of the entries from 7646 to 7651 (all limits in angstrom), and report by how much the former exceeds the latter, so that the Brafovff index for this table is 0.93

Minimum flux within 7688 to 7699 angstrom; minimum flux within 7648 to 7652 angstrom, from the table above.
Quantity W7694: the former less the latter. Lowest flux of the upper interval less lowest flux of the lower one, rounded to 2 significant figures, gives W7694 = -1.7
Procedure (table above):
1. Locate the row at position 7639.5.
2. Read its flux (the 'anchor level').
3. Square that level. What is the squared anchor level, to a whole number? 61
